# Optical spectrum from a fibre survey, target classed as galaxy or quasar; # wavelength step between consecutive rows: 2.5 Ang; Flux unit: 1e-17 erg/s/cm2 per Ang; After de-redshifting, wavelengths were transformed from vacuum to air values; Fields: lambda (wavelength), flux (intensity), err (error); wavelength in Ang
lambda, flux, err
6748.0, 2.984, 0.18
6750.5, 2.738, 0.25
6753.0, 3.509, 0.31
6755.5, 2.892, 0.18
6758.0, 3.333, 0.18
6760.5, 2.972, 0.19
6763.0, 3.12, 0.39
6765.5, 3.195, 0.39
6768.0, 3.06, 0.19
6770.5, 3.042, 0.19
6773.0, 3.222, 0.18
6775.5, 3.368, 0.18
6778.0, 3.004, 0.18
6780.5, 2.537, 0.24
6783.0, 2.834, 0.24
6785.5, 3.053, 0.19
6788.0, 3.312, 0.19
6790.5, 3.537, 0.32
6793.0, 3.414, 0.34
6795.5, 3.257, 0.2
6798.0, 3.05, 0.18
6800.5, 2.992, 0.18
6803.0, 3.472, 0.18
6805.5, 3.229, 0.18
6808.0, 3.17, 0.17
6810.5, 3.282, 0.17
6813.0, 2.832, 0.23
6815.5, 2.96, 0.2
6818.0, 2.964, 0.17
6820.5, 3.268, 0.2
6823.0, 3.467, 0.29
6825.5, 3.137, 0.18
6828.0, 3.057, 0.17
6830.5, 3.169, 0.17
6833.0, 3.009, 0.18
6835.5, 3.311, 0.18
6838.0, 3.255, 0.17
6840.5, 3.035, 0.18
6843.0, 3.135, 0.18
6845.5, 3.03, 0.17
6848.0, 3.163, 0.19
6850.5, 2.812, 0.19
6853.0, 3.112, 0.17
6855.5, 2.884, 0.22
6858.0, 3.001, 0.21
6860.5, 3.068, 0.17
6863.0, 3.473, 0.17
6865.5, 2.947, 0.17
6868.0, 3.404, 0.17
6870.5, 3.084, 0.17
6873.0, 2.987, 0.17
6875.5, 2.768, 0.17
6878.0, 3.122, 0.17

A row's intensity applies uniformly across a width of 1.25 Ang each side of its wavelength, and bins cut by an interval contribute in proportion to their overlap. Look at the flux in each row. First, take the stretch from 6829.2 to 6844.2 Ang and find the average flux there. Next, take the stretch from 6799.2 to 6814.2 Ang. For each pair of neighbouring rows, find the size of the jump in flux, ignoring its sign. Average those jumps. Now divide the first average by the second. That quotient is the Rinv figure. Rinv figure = 12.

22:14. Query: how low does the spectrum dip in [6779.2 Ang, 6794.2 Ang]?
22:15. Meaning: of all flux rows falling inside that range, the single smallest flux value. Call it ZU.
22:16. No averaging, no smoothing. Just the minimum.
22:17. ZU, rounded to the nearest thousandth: 2.537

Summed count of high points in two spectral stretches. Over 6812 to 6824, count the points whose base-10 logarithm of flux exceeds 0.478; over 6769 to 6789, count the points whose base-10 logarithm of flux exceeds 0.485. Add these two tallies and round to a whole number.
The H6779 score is 5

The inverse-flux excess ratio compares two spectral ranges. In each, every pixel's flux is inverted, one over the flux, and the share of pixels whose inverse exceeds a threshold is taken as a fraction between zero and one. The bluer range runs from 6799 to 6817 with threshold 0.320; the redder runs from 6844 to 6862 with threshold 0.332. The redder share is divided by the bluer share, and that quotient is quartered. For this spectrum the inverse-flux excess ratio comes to 0.25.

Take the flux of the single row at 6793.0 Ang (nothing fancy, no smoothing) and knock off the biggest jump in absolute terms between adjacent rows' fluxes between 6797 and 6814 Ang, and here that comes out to 2.9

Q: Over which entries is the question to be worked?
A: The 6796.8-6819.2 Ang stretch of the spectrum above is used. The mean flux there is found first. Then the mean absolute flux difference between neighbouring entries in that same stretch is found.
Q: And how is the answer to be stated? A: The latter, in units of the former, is 0.062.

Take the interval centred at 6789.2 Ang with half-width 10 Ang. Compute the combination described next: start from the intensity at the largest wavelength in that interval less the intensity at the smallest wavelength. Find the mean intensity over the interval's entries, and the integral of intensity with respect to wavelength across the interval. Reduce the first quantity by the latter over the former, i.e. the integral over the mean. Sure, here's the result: -19.5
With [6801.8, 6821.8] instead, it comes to -20.2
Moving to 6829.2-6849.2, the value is -20.0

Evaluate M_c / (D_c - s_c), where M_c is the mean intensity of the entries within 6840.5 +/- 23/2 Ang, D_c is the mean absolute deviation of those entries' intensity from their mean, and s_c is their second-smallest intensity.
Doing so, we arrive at -1.07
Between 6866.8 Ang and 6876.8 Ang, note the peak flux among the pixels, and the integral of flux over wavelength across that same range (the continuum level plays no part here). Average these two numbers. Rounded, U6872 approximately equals 17.0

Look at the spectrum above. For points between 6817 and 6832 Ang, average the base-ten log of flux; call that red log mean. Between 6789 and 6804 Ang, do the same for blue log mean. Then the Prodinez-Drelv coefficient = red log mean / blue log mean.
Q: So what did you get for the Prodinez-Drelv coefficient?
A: 0.97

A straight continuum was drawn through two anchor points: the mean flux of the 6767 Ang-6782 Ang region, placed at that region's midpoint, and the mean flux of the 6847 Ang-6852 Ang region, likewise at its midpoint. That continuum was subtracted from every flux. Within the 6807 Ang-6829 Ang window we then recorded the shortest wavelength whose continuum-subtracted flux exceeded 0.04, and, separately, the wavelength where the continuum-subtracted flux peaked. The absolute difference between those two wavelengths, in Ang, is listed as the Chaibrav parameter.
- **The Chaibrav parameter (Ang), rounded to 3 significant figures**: 15.0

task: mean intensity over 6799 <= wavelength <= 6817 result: 3.13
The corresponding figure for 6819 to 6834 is 3.18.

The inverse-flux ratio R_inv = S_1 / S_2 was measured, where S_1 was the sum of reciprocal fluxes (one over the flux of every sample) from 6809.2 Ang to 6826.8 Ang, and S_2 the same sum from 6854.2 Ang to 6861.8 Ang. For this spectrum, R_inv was 2.2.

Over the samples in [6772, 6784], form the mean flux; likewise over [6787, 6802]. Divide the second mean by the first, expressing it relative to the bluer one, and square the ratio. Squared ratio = 1.19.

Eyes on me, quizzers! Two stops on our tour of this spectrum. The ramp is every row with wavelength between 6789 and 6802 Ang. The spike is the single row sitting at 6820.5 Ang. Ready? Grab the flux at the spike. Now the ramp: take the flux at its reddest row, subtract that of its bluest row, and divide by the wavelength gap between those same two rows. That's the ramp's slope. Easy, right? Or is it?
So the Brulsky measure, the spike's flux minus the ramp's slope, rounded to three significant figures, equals 3.32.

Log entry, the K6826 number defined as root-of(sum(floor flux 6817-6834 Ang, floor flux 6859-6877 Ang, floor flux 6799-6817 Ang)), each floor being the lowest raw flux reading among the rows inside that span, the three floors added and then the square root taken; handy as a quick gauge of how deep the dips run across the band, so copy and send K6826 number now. 2.93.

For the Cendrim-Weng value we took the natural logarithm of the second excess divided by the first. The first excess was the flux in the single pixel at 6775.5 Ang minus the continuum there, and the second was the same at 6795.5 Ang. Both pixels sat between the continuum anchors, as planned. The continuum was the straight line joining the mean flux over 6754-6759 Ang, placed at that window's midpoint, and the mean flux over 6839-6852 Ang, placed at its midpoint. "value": -0.4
